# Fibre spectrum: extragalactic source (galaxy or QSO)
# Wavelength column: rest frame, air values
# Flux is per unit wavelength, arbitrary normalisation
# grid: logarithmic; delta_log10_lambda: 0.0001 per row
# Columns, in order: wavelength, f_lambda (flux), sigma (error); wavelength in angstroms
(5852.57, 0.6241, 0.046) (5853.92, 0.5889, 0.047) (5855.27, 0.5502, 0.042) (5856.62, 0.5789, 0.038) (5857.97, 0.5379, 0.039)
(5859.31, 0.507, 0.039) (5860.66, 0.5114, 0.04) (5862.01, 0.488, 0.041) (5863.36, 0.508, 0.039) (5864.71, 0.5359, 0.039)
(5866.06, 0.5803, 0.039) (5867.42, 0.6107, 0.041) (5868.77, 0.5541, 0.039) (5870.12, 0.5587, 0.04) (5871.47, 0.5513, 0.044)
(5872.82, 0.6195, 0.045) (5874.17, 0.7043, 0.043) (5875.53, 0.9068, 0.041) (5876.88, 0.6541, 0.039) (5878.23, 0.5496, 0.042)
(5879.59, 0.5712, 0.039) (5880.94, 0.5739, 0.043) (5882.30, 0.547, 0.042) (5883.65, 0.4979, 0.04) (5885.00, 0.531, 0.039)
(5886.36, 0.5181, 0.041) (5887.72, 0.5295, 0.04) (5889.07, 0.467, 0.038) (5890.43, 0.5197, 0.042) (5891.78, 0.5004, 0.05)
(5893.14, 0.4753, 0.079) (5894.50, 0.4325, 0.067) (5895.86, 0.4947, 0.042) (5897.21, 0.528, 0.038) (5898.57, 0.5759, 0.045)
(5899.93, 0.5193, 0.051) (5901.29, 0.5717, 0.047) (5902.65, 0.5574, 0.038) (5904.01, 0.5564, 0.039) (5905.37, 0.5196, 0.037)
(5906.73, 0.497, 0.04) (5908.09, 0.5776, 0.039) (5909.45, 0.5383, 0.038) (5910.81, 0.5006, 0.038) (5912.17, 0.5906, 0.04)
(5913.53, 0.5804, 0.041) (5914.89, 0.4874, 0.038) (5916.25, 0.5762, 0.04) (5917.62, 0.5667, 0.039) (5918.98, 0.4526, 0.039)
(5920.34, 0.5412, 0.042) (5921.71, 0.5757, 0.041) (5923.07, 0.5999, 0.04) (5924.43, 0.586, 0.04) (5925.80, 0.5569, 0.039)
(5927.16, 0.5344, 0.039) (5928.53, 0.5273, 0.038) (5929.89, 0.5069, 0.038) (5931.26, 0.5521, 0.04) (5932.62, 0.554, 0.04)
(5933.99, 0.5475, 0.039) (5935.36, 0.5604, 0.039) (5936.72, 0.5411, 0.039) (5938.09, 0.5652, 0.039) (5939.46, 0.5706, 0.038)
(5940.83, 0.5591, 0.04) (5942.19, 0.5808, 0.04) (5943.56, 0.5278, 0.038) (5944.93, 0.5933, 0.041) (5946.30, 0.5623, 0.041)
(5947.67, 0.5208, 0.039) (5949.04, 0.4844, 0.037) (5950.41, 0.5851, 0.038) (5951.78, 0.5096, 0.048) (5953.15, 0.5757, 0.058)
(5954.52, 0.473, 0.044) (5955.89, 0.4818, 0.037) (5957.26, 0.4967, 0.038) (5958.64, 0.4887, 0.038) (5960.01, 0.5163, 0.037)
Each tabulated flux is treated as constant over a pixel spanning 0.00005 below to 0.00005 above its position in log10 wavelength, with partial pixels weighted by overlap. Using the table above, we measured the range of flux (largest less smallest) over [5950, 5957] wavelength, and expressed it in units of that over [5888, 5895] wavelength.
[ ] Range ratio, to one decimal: 1.3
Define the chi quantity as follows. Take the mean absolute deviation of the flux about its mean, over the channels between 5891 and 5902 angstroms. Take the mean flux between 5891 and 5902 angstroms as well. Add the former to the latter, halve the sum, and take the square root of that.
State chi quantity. 0.524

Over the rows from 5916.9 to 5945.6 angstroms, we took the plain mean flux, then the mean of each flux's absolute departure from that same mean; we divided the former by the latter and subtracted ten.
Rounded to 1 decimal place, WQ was 14.1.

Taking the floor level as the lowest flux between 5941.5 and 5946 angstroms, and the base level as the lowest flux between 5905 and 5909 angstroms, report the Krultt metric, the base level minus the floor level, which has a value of -0.031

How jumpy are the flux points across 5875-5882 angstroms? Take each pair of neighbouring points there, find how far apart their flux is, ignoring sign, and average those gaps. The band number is 0.095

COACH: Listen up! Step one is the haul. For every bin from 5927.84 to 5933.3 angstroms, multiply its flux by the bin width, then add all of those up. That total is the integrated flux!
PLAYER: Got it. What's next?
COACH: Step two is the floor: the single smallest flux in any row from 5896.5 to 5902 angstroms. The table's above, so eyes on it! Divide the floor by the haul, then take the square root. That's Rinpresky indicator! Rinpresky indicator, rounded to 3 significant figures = 0.422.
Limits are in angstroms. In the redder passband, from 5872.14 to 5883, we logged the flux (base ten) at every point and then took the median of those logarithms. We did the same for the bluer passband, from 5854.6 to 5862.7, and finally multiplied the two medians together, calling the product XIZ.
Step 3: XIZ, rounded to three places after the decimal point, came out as 0.063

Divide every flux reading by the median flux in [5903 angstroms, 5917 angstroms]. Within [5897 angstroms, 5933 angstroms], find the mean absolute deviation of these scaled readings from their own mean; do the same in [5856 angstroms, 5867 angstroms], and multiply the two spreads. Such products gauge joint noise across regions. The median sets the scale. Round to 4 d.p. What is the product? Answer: 0.0027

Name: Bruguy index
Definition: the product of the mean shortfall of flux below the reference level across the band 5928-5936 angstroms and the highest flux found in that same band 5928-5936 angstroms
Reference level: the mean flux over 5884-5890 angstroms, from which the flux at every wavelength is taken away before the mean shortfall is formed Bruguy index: -0.017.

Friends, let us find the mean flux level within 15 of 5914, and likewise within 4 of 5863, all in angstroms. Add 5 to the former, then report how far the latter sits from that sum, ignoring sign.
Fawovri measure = 5.02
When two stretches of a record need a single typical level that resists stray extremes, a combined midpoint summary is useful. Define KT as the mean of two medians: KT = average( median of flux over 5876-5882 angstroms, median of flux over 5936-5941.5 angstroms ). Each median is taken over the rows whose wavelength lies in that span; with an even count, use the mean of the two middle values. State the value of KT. 0.567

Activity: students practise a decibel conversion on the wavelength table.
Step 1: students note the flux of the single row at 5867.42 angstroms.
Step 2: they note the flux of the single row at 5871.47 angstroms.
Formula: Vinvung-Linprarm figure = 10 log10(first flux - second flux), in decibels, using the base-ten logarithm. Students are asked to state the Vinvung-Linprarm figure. -12.3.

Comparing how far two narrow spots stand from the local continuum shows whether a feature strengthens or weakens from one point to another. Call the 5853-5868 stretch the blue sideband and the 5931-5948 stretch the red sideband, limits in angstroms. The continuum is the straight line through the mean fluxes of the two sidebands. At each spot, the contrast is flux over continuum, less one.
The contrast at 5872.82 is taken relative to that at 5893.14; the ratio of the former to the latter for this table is -1.0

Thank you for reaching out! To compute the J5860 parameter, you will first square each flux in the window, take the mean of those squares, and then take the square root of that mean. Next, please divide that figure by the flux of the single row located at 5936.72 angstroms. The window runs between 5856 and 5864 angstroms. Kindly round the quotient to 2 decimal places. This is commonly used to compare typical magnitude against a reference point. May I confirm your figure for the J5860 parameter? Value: 0.97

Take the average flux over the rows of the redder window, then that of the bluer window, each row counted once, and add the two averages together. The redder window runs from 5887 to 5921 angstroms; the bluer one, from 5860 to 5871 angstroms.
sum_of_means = 1.07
